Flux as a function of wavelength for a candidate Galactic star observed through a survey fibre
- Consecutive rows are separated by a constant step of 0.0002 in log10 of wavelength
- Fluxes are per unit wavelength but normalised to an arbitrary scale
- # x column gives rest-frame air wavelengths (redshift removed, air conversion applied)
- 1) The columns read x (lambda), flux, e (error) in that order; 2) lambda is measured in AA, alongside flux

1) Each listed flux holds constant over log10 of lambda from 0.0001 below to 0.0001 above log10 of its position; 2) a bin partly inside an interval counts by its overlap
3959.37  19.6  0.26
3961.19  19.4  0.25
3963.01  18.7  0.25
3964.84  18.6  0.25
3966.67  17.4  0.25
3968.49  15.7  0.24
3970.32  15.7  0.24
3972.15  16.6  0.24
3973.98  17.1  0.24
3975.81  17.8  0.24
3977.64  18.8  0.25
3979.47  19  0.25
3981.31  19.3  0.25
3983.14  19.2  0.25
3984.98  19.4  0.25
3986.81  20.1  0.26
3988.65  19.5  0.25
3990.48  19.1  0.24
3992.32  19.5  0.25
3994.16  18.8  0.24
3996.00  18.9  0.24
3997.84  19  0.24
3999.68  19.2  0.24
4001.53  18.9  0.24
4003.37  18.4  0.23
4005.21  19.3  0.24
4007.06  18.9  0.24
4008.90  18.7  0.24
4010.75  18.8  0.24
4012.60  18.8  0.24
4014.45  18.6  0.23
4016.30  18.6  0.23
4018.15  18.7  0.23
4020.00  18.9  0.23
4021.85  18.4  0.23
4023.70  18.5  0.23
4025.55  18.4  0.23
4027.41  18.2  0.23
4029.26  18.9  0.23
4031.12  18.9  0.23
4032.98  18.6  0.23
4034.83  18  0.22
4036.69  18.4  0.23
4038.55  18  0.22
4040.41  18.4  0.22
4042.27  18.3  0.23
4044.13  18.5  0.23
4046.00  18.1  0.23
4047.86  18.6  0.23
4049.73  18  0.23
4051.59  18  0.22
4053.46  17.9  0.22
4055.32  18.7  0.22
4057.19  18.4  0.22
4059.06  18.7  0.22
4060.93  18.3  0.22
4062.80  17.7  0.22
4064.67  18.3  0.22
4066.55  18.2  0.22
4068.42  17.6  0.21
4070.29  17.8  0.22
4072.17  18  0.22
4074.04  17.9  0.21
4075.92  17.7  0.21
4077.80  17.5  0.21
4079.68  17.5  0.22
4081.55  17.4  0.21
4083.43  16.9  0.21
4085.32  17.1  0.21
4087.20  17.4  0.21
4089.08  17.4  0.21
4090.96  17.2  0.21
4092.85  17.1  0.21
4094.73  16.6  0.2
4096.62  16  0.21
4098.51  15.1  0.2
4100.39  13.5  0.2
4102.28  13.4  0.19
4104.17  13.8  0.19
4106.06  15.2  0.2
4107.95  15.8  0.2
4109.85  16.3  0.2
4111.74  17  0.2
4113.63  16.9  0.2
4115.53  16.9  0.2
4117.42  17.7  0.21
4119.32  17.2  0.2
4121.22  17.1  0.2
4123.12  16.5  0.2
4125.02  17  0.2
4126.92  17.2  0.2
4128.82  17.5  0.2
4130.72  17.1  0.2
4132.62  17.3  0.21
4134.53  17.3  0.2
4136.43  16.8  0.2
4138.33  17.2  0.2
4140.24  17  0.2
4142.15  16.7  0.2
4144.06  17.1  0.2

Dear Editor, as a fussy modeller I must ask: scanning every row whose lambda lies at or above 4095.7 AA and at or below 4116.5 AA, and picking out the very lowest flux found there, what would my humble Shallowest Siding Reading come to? 13.4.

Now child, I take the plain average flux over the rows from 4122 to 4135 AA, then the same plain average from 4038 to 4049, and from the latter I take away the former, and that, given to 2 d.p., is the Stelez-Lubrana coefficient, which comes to 1.19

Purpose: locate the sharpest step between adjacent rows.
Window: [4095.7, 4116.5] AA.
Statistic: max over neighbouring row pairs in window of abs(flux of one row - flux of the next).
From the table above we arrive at 1.60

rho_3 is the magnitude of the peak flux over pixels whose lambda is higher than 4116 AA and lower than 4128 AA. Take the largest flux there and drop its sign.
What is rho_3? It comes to 17.7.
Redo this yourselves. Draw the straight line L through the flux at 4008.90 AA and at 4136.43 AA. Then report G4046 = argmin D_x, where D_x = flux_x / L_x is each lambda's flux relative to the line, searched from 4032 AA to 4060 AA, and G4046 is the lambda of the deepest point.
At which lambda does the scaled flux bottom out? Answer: 4034.83 AA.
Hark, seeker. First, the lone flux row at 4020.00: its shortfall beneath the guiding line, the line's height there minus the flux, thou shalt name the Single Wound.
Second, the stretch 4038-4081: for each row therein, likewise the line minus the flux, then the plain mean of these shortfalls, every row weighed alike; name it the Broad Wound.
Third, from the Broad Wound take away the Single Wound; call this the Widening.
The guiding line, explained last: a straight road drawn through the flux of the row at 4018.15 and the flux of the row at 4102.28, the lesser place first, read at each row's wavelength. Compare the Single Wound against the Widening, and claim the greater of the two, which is -0.32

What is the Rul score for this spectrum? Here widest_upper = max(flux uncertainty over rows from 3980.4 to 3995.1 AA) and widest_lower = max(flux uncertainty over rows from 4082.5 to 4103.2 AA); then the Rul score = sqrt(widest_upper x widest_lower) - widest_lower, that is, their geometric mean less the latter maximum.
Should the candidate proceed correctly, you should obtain 0.0237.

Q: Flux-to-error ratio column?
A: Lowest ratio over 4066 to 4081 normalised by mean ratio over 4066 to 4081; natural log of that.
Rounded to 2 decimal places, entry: -0.04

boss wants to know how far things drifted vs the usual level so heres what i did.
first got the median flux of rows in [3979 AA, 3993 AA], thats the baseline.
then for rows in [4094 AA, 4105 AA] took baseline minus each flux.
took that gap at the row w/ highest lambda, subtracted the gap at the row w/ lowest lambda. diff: 2.8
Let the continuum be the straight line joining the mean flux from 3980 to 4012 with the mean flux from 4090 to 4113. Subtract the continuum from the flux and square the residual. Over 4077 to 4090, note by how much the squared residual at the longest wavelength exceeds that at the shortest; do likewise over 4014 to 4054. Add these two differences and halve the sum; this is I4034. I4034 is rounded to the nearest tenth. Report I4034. 0.6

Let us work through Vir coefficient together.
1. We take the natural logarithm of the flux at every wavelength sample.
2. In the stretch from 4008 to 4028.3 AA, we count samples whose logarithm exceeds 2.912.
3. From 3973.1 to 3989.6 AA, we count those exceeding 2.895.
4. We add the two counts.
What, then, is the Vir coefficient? 17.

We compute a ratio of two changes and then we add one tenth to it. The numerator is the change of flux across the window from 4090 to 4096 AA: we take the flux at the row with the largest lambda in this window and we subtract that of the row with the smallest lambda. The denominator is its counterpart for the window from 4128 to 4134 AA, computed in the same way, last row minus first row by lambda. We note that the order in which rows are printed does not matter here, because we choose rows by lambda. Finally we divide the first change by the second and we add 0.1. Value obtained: 3.1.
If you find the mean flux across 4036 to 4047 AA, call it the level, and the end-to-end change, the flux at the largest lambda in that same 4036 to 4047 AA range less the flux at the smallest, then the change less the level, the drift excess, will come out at -18.6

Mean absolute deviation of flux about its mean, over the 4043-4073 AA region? 0.29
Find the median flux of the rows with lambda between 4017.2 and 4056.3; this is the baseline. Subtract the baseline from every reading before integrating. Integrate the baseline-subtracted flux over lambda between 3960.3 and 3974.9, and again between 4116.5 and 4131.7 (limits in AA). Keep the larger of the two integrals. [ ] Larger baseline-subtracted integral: -15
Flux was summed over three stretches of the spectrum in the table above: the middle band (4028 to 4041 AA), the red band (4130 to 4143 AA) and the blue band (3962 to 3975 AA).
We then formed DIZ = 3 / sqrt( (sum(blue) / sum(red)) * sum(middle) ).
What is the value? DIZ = 0.263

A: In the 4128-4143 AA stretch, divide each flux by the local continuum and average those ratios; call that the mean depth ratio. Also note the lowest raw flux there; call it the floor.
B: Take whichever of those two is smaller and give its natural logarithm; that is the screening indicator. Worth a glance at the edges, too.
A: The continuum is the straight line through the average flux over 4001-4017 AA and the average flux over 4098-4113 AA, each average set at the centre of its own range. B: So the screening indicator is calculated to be 0.21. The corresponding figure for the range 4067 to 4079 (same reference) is 0.09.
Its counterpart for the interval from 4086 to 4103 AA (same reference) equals 0.03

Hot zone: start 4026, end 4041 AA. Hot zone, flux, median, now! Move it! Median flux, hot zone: 18.4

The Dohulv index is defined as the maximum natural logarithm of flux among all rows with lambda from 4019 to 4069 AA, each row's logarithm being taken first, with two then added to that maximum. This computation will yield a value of 4.94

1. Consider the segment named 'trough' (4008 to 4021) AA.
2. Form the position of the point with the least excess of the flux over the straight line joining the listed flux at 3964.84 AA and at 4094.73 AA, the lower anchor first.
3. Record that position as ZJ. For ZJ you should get 4014.45 AA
